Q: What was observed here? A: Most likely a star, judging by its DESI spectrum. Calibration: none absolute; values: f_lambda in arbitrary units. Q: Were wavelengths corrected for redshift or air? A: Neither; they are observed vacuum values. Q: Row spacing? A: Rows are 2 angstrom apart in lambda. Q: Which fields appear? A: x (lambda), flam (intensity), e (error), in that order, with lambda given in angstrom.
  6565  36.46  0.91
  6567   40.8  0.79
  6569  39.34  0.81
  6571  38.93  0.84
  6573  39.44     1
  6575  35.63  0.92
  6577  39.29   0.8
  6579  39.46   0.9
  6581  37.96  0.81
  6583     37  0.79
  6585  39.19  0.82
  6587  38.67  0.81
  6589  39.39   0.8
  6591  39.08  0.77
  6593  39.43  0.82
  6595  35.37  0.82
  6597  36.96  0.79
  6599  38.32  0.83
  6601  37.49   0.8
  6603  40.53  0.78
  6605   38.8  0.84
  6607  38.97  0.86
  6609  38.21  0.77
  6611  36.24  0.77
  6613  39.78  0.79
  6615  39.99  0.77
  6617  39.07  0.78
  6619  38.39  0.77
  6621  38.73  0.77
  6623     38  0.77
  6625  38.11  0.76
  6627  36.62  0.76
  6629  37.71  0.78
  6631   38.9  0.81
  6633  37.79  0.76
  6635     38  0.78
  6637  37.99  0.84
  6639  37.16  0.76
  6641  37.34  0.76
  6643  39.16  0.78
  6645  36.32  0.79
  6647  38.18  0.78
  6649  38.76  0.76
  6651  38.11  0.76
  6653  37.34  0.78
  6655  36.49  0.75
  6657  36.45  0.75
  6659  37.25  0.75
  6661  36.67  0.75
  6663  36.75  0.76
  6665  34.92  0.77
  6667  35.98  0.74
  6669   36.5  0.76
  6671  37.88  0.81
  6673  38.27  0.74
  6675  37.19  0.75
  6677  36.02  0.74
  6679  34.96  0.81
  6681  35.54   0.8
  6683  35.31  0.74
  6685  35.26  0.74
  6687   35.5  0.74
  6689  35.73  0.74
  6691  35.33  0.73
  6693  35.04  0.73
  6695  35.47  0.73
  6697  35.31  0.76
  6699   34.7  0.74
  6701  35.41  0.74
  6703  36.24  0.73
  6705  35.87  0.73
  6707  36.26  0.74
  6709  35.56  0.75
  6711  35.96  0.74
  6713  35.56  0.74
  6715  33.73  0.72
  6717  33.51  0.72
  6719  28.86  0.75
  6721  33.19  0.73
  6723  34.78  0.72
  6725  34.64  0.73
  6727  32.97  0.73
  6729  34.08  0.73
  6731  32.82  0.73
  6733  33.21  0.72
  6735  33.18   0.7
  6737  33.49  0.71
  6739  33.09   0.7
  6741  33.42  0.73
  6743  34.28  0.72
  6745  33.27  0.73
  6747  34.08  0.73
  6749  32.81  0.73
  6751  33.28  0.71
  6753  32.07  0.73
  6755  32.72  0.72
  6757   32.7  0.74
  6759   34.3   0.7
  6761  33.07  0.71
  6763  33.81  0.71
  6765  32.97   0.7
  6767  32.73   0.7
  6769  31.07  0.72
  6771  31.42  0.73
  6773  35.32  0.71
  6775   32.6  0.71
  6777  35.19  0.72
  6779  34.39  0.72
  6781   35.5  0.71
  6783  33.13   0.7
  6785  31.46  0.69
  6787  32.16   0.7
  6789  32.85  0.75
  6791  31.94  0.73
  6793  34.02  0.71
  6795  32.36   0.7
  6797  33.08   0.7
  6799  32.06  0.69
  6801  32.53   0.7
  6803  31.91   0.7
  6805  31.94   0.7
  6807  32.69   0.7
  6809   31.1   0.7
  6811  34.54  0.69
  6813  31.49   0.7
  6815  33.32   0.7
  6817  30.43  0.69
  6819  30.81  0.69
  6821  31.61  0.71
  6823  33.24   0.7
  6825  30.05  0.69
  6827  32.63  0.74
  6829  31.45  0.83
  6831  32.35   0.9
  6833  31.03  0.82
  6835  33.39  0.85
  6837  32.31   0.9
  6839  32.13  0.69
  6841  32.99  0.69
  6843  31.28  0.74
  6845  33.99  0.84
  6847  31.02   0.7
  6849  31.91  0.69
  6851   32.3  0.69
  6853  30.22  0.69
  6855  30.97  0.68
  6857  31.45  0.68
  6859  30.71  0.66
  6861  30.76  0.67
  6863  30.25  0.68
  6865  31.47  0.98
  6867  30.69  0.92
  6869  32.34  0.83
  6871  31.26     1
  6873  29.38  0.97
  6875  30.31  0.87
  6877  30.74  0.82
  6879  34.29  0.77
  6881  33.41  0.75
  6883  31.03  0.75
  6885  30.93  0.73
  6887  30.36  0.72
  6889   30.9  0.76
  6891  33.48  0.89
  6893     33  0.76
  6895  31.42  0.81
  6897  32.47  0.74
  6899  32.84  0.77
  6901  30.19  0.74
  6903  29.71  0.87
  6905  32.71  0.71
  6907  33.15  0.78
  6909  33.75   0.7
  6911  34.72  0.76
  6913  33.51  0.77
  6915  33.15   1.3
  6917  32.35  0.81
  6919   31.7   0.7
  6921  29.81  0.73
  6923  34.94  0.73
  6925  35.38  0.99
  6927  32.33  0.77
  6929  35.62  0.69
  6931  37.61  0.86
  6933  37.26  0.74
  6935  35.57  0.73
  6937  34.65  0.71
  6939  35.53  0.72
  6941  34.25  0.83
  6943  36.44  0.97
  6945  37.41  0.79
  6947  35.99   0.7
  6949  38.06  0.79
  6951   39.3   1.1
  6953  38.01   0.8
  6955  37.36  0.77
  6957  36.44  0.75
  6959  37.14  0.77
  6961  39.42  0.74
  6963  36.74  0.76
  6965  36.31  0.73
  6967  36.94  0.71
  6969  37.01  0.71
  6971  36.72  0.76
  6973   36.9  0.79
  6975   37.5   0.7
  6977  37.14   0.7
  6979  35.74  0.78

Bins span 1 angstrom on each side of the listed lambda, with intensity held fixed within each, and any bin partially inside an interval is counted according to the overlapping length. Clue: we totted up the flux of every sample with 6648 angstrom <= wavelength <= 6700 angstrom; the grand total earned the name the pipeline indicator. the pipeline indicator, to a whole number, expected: 943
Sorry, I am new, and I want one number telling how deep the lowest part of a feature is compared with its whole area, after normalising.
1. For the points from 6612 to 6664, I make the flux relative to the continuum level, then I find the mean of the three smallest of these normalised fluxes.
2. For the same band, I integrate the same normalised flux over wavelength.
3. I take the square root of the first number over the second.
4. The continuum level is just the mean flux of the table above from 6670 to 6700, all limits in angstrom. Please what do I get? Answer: 0.1360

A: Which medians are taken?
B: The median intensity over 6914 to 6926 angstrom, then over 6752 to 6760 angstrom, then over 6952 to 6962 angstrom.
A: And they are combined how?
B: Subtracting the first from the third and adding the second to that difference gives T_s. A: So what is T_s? 37.3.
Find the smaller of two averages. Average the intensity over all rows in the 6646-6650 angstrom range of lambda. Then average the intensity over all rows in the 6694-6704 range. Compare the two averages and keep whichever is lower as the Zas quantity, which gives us 35.4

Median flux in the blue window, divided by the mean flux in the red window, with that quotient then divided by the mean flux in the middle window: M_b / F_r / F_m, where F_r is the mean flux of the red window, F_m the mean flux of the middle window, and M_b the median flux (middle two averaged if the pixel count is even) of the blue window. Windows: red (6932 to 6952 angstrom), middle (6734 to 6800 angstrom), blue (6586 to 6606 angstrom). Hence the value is 0.0321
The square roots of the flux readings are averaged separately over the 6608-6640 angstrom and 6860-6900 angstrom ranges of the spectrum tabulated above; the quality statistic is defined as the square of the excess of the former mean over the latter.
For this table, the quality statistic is 0.31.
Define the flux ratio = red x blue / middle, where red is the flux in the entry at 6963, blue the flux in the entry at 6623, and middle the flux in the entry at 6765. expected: 42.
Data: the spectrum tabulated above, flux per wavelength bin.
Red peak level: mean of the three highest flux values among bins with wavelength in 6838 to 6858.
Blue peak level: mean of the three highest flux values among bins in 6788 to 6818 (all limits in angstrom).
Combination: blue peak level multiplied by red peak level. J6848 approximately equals 1124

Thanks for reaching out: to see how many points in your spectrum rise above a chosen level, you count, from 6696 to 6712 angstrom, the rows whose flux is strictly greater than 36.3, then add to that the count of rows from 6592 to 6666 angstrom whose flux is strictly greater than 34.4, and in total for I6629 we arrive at 37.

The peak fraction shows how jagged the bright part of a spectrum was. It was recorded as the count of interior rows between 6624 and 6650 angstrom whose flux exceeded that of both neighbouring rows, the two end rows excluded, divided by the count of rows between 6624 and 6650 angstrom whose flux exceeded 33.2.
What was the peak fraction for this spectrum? 0.23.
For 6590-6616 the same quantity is 0.31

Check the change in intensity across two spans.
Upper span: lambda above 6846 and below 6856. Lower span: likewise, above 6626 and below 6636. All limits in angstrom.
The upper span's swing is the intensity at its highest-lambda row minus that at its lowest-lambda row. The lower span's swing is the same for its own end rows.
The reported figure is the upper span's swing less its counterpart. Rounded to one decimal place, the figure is -1.4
